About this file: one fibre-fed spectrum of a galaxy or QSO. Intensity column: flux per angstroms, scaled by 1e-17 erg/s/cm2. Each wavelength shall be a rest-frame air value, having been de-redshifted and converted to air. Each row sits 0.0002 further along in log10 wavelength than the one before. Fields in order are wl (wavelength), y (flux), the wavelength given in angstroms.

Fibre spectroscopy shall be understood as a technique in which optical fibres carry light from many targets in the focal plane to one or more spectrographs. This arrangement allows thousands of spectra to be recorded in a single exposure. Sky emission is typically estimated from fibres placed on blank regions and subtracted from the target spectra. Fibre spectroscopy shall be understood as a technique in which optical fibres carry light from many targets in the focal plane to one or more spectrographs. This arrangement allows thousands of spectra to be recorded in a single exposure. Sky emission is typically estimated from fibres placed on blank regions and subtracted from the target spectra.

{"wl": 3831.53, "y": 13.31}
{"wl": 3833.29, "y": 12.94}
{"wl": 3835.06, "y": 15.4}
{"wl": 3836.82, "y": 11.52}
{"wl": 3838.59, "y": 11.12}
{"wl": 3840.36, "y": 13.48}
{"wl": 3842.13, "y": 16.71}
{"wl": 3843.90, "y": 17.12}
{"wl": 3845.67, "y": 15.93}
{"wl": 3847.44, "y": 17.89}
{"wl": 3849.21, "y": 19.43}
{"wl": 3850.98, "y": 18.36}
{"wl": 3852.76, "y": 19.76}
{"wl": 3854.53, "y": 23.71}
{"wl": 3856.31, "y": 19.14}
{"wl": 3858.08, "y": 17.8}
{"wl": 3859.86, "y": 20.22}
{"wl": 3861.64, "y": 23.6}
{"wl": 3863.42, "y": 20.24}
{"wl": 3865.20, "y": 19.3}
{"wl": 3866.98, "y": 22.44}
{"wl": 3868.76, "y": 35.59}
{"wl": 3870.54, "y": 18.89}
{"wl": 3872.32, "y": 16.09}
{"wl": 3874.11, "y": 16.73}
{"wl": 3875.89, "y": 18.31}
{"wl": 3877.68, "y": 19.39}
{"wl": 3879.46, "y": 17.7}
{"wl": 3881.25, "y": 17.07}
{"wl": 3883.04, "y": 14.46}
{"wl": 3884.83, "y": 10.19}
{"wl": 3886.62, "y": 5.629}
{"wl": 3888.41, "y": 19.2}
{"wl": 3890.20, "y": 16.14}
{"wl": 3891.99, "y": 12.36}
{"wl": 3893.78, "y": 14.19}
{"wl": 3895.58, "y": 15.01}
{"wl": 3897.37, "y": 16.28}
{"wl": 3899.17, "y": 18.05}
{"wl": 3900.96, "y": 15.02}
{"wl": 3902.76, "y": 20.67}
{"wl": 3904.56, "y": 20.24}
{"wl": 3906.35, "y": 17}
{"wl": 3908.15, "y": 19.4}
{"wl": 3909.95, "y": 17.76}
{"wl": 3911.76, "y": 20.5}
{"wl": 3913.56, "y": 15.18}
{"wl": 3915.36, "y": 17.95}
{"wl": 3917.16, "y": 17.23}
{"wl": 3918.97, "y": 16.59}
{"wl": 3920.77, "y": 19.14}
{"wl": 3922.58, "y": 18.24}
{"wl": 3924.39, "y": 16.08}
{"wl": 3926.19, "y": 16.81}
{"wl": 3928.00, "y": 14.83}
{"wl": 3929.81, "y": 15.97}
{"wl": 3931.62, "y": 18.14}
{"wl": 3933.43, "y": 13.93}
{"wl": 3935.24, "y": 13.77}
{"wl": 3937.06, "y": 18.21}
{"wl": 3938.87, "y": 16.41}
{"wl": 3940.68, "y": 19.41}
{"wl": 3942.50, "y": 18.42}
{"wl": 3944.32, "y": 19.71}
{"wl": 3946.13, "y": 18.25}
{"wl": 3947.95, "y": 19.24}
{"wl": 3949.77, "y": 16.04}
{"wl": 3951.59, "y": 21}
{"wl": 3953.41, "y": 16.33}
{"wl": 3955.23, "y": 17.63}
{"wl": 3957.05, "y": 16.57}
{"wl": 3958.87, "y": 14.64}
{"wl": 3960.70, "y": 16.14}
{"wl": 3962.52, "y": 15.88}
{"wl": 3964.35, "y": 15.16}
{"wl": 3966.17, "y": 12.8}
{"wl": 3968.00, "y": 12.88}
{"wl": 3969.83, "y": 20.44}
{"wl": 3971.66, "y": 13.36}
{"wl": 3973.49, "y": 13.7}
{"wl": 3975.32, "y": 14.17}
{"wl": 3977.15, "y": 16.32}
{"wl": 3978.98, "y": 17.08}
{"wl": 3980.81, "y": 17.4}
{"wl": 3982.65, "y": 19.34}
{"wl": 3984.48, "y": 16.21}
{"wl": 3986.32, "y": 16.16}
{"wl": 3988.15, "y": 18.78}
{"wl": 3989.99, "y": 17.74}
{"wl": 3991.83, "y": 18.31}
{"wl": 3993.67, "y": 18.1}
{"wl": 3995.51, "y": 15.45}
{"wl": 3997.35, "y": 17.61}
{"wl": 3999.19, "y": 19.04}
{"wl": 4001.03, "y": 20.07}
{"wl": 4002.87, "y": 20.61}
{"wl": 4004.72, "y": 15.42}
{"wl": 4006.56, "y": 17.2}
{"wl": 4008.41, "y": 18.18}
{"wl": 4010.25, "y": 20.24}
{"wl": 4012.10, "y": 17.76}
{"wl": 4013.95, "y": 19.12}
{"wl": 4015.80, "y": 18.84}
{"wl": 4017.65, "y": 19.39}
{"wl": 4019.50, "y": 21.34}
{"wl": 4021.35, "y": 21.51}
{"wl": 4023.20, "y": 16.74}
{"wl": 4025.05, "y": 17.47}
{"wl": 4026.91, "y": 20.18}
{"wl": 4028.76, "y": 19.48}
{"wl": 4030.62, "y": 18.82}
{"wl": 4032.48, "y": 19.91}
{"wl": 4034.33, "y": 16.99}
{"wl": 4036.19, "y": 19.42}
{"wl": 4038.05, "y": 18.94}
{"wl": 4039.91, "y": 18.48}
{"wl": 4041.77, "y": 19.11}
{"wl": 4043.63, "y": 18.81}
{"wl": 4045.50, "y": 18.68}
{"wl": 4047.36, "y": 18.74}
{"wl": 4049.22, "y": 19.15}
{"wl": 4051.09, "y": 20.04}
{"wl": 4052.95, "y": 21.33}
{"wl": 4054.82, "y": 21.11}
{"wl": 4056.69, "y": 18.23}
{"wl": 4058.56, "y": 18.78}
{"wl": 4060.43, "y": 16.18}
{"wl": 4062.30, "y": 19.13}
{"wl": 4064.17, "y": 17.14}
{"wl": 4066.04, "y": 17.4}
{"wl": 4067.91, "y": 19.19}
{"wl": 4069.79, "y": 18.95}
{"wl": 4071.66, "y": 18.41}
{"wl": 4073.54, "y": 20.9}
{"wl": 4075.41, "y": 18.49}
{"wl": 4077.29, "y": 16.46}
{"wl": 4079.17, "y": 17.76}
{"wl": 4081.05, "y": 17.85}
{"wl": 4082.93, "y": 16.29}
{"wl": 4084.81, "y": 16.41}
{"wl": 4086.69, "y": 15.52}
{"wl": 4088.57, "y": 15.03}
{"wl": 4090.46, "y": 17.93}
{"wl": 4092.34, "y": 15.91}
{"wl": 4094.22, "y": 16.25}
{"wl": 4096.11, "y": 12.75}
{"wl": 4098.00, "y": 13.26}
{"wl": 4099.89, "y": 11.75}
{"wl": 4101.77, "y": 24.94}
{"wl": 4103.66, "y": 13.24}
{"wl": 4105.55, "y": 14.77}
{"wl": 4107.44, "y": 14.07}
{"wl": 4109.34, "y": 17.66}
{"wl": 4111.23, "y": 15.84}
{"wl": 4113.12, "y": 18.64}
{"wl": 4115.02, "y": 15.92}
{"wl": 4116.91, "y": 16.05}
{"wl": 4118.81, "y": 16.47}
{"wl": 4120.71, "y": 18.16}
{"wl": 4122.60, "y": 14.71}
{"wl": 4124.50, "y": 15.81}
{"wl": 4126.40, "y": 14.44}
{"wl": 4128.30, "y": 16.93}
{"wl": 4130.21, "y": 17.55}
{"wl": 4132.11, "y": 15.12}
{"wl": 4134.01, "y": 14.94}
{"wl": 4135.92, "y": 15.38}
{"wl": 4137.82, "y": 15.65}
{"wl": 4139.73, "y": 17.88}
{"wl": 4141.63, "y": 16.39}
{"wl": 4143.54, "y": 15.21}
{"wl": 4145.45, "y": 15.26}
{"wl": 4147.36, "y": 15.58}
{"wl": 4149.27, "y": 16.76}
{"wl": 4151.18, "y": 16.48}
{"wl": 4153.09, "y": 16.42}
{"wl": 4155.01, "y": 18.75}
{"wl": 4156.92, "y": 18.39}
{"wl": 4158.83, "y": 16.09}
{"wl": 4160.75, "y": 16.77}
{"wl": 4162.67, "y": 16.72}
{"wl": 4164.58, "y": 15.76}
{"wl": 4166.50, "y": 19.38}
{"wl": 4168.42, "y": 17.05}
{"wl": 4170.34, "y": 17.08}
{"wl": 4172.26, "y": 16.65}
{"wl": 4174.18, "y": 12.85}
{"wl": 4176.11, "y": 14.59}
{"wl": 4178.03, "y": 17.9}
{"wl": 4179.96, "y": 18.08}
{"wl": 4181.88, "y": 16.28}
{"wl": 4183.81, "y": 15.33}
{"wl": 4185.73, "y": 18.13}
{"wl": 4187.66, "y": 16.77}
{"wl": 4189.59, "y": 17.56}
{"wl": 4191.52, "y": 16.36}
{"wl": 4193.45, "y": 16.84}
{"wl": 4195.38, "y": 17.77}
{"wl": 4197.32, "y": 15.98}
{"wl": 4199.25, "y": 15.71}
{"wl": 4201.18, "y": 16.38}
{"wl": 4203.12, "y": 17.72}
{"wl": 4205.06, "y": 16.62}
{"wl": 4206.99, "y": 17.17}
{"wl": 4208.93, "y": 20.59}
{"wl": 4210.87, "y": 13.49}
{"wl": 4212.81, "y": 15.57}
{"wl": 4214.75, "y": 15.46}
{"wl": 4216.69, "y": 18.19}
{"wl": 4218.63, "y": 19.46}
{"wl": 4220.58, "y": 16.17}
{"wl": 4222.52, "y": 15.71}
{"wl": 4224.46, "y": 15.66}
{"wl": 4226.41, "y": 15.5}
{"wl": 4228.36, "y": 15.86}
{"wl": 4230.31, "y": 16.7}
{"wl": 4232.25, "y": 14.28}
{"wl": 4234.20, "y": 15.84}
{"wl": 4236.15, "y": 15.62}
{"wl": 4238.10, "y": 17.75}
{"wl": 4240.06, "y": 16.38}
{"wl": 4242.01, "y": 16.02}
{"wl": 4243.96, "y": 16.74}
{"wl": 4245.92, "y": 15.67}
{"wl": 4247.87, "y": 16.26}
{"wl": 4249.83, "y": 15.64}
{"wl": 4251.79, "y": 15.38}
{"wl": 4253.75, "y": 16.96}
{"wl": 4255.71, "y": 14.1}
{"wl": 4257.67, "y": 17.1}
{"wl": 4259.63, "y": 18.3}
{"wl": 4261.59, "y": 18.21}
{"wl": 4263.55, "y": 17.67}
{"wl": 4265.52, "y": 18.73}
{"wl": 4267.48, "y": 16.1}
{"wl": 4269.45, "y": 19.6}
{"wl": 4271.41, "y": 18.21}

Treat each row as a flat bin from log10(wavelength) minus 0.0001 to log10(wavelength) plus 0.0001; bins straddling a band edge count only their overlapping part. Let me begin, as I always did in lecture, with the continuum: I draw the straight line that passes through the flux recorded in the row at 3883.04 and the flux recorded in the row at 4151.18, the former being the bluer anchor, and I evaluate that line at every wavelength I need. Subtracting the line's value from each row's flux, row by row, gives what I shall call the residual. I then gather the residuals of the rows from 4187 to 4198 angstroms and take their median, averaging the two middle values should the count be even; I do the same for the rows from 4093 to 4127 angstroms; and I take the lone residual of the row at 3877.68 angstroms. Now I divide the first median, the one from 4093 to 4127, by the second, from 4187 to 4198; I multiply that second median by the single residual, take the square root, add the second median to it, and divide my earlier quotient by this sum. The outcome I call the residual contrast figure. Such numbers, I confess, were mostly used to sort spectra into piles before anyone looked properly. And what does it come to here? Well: -35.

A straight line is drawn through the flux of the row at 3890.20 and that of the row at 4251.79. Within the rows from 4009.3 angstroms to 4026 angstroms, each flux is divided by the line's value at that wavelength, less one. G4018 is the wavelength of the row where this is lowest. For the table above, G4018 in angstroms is 4023.20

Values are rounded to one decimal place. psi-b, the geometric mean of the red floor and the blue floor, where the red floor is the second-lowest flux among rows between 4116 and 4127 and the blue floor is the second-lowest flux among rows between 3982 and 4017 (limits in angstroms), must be 15.1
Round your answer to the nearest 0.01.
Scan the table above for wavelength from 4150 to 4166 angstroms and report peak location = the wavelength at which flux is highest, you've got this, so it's 4155.01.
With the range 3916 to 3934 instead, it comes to 3920.77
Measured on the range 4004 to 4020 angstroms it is 4019.50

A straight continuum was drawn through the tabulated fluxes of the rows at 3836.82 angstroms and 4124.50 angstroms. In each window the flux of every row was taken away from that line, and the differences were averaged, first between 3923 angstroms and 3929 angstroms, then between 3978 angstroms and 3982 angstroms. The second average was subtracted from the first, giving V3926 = 0.5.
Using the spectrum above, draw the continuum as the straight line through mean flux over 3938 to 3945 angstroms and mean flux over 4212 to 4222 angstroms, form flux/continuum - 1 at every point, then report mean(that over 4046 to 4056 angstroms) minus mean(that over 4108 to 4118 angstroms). 0.16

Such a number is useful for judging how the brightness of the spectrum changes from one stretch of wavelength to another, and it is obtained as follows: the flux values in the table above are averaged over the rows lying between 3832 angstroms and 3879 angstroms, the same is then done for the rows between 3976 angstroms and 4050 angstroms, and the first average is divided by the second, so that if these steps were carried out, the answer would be 1.00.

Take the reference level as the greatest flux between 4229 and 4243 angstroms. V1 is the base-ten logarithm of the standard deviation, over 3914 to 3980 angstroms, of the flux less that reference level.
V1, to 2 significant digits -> 0.33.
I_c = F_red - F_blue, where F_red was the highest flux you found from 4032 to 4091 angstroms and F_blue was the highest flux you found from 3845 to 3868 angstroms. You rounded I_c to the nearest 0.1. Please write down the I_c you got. -2.4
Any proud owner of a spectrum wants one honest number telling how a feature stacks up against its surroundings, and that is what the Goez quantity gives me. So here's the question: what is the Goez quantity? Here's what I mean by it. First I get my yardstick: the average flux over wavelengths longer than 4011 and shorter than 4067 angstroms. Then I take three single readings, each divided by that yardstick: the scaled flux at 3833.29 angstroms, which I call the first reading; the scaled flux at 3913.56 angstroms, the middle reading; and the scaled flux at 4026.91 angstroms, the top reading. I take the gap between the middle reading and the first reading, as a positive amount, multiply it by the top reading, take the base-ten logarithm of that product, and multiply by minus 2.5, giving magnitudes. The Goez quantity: 2.2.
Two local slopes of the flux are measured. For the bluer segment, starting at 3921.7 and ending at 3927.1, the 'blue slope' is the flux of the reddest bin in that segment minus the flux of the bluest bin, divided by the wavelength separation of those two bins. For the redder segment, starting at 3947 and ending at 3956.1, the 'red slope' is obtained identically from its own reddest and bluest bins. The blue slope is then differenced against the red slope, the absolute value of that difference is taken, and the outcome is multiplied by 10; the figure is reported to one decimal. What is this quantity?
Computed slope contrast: 1.7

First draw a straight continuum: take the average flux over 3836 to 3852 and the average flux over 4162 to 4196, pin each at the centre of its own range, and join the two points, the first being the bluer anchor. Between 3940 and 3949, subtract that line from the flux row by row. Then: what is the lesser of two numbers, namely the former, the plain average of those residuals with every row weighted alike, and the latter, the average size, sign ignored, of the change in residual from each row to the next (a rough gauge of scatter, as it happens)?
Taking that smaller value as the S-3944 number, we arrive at 1.2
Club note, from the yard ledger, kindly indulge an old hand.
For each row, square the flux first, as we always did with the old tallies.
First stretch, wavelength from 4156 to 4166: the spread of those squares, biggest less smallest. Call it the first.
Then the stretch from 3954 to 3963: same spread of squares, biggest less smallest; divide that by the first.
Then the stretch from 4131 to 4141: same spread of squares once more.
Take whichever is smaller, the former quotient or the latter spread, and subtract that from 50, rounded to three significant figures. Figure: 48.9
